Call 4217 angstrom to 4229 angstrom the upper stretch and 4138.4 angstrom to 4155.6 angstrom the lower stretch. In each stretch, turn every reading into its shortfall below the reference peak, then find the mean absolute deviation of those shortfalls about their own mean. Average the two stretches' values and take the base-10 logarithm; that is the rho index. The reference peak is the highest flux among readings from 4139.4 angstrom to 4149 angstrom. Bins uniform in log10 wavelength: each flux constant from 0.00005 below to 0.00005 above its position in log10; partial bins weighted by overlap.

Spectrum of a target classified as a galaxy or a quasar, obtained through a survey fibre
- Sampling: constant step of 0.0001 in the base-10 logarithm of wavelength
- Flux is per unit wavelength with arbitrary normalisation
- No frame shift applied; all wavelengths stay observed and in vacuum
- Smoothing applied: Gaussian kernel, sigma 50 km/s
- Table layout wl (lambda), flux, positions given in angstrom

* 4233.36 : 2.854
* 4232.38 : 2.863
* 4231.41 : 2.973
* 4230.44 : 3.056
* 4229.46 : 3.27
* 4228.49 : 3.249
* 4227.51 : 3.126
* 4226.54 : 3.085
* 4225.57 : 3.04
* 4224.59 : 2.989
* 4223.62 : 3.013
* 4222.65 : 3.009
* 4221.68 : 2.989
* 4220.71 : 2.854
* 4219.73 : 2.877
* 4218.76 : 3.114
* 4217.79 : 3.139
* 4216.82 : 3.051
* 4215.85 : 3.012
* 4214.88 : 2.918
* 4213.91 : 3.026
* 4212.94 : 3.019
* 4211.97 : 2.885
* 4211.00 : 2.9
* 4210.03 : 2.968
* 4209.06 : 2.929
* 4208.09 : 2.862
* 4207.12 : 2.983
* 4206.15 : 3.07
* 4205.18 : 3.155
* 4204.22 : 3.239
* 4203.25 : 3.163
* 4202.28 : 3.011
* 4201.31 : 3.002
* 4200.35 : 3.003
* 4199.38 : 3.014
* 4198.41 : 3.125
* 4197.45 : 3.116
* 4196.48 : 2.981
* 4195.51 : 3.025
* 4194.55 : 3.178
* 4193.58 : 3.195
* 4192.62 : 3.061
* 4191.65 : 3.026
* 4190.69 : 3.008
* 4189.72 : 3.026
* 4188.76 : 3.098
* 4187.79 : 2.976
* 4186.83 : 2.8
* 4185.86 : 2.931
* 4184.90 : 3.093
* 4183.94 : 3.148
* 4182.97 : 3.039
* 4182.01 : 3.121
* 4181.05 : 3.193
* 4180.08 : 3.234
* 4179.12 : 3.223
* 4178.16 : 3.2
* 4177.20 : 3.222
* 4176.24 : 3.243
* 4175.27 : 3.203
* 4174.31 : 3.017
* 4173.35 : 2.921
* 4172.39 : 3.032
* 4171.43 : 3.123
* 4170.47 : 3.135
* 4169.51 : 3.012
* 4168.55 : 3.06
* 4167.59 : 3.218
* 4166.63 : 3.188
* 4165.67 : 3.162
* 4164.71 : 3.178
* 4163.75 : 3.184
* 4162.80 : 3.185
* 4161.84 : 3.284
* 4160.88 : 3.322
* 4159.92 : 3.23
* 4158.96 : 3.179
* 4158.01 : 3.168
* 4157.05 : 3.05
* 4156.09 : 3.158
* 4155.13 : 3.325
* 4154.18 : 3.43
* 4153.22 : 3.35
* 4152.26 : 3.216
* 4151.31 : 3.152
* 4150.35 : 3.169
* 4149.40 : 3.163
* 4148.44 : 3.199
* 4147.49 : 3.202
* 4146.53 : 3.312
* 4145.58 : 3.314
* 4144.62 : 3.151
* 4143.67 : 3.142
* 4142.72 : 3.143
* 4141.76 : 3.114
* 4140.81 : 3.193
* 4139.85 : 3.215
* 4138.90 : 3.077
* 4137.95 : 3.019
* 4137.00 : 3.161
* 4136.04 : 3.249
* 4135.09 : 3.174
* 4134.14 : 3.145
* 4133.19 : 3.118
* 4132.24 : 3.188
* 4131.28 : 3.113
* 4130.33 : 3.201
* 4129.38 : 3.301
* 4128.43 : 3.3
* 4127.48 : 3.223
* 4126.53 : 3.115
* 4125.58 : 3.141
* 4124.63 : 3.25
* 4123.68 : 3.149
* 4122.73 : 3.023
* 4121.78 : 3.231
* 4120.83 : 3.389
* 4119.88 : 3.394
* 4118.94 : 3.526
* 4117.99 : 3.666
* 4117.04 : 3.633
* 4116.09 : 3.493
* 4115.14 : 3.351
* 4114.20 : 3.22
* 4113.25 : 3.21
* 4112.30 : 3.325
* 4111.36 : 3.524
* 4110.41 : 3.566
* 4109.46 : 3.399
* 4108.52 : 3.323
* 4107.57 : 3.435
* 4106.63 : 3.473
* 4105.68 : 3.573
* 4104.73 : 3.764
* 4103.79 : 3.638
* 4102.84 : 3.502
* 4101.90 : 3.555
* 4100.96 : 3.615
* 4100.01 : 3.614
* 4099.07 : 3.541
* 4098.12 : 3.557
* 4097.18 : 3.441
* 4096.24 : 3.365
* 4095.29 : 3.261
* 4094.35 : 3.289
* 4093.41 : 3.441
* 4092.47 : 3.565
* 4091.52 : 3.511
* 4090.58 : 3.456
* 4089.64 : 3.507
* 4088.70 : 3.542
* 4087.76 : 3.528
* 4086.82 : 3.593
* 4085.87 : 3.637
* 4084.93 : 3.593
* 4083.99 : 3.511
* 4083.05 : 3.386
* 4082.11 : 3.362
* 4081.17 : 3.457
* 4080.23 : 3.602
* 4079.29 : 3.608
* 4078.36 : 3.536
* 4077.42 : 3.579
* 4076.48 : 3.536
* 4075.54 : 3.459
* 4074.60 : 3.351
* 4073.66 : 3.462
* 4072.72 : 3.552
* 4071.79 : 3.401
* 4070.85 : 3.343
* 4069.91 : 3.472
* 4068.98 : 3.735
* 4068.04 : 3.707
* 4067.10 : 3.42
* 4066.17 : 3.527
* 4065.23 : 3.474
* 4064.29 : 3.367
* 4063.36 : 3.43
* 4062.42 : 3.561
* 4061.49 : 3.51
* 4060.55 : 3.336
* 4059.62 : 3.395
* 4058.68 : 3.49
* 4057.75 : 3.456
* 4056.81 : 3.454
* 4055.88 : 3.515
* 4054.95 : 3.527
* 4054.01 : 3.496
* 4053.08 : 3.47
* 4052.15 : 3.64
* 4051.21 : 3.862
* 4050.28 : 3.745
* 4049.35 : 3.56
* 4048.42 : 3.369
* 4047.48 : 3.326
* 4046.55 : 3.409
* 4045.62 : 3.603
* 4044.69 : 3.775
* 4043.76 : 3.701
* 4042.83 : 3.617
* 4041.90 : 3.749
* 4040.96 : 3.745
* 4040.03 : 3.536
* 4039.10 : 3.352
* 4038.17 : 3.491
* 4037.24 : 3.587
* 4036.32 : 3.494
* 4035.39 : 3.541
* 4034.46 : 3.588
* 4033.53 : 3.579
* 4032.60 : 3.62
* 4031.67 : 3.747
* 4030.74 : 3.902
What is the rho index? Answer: -1.10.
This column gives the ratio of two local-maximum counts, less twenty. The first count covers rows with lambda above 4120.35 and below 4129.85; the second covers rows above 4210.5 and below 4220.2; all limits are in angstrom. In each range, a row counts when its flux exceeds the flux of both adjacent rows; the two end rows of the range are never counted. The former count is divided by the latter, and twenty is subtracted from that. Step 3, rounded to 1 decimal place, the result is -19.5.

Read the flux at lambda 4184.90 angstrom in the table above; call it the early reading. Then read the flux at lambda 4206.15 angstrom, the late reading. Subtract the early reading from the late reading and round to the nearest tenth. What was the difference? 0.0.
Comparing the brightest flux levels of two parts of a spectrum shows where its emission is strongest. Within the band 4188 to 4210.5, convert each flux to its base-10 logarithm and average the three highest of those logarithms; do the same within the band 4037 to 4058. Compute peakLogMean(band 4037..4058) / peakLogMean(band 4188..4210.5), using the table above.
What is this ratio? 1.145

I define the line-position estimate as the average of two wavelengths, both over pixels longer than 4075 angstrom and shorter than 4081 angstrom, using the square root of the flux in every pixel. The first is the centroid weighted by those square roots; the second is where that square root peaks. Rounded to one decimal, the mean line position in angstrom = 4078.6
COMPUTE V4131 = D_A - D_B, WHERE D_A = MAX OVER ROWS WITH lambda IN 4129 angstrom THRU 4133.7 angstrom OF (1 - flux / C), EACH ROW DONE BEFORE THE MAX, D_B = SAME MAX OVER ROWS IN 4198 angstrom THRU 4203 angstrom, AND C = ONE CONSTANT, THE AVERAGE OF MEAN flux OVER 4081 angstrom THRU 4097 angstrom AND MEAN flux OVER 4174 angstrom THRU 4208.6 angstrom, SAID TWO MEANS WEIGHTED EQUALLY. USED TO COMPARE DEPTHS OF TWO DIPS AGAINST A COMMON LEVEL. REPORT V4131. -0.034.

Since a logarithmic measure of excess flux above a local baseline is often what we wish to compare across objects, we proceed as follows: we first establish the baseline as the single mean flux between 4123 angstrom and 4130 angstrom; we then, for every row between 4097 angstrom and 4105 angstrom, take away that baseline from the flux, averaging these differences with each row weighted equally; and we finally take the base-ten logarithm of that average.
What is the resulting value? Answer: -0.43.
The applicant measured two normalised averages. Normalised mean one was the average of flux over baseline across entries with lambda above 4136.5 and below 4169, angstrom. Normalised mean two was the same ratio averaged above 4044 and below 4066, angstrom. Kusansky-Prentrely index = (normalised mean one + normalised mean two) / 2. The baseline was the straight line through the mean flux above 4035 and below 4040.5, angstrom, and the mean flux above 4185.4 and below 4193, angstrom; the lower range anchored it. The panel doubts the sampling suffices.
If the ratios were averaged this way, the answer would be 1.023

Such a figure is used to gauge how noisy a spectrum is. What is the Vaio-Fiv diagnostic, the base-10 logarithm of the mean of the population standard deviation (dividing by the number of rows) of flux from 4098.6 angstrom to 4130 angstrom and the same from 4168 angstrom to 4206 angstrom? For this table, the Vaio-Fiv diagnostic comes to -0.85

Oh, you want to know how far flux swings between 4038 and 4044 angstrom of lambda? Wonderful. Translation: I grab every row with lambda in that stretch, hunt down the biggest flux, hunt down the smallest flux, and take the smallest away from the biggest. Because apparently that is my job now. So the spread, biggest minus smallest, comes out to 0.40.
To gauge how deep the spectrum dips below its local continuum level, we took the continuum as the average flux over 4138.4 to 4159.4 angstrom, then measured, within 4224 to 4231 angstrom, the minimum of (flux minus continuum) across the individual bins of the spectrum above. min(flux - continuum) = -0.21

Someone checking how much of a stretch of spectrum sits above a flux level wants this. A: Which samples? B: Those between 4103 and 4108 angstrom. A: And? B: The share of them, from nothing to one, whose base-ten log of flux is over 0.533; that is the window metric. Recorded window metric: 1.0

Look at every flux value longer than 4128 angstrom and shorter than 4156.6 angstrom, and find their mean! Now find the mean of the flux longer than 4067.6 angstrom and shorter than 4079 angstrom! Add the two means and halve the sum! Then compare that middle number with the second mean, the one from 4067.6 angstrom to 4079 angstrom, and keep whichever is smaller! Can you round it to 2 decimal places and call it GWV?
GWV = 3.36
